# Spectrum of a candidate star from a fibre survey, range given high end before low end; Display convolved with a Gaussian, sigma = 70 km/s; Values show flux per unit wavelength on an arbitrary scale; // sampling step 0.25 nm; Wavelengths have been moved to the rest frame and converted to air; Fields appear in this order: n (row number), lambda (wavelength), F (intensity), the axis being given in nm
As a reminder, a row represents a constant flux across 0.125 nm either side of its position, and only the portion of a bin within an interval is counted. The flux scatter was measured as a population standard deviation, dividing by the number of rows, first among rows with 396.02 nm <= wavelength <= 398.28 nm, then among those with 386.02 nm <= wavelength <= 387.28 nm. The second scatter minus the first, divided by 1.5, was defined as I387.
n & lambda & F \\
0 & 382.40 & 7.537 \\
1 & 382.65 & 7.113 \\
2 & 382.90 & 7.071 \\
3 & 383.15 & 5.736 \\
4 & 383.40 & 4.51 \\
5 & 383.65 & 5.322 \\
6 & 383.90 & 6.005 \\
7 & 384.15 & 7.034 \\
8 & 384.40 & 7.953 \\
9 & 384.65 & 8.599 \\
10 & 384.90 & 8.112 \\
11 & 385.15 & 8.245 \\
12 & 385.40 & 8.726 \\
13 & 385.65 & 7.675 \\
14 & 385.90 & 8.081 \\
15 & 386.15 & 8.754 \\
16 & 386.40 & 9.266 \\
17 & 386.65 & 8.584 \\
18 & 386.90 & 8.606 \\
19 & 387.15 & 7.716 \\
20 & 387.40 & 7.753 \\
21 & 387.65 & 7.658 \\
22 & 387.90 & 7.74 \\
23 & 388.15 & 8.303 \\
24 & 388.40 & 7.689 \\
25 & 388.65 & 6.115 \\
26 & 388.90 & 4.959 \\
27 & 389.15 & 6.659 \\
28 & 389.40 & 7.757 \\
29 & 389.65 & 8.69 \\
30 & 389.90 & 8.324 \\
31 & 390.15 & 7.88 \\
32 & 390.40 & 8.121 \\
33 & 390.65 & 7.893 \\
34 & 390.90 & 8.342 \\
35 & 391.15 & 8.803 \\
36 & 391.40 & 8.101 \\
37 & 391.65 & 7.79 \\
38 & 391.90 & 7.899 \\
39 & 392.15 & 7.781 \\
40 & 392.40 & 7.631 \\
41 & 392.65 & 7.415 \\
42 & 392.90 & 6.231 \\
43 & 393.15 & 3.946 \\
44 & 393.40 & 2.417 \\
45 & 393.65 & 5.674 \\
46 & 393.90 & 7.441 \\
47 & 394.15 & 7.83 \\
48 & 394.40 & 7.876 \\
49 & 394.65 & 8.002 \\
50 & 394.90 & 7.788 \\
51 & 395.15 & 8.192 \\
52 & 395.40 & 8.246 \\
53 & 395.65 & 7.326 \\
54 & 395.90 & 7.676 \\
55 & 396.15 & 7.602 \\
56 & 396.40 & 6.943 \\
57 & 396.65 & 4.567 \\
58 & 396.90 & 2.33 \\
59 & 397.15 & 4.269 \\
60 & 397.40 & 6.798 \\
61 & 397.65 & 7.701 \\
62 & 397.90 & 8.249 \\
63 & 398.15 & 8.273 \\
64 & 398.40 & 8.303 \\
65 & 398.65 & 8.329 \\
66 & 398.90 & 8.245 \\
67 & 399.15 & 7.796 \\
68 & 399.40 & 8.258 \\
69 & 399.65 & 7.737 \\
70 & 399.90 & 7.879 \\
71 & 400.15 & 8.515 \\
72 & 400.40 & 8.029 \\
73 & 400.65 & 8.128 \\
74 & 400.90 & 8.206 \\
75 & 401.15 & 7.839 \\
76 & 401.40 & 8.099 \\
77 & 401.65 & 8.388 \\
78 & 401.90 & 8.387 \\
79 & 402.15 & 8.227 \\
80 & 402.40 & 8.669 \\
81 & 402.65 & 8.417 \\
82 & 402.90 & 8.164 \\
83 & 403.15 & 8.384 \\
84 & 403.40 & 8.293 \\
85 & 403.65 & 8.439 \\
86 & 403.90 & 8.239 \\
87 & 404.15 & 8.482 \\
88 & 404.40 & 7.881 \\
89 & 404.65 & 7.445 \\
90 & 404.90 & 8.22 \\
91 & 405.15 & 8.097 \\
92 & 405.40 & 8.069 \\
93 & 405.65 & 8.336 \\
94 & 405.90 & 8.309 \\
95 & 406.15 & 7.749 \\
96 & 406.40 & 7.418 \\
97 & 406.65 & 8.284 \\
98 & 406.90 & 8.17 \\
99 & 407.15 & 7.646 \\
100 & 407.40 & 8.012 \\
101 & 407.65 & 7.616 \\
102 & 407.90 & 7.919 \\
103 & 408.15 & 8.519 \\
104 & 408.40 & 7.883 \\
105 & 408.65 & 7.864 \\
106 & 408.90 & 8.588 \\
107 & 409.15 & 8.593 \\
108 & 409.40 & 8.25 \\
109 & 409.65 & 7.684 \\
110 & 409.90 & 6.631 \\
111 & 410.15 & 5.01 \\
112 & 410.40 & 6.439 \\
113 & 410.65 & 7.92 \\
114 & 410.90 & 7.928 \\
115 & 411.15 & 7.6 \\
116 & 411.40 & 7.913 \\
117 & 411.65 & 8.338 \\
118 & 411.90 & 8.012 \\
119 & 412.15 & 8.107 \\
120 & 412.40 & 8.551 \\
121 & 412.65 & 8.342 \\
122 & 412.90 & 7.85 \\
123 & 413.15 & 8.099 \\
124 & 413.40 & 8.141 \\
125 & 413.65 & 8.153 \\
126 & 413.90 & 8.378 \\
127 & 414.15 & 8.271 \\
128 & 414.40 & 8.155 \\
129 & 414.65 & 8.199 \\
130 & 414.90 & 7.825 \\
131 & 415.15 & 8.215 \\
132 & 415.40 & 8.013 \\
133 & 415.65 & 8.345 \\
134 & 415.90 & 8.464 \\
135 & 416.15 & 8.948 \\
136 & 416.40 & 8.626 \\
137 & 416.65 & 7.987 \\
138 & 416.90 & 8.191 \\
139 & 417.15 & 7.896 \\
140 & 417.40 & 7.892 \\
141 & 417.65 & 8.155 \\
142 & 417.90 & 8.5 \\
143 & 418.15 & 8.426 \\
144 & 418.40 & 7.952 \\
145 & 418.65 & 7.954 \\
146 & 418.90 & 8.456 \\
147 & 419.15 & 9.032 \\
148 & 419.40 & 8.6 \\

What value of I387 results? -1.0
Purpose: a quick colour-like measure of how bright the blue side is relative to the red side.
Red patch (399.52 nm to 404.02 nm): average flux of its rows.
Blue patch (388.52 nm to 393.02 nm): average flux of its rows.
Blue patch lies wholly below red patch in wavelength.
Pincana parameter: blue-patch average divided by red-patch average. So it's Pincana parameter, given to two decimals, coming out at 0.92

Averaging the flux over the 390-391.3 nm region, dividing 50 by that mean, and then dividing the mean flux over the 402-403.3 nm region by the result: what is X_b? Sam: 1.37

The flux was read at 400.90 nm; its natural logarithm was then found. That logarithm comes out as 2.10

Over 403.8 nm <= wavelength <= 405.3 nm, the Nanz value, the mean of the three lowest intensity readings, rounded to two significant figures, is 7.8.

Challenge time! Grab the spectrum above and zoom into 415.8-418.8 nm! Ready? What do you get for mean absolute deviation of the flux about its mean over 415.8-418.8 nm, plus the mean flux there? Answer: 8.54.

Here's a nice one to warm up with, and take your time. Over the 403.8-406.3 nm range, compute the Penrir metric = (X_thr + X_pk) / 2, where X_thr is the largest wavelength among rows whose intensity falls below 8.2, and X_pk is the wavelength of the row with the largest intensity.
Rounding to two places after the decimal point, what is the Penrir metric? 405.15 nm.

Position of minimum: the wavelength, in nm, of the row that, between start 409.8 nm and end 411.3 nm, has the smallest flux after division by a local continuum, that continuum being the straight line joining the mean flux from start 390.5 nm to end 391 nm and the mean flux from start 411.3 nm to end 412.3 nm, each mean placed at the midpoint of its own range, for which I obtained 410.15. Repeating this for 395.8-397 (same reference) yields 396.90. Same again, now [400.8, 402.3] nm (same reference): 401.15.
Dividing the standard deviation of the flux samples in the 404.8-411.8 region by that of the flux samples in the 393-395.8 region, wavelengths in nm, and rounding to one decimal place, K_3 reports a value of 0.4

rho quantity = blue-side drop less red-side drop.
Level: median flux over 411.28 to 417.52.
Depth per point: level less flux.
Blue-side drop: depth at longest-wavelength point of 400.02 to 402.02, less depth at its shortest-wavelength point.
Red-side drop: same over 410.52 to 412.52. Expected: 0.8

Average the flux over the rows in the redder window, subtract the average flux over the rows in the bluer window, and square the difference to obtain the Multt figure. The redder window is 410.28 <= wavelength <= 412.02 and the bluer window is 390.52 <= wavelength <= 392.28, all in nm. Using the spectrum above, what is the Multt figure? 0.12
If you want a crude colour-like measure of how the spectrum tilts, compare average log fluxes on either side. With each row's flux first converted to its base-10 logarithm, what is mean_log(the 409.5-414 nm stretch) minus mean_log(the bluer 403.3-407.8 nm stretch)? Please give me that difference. -0.020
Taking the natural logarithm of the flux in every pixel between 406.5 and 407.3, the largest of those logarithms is 2.11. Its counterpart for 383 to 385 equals 2.15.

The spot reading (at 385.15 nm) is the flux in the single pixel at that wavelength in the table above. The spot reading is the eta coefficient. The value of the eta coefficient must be 8.245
